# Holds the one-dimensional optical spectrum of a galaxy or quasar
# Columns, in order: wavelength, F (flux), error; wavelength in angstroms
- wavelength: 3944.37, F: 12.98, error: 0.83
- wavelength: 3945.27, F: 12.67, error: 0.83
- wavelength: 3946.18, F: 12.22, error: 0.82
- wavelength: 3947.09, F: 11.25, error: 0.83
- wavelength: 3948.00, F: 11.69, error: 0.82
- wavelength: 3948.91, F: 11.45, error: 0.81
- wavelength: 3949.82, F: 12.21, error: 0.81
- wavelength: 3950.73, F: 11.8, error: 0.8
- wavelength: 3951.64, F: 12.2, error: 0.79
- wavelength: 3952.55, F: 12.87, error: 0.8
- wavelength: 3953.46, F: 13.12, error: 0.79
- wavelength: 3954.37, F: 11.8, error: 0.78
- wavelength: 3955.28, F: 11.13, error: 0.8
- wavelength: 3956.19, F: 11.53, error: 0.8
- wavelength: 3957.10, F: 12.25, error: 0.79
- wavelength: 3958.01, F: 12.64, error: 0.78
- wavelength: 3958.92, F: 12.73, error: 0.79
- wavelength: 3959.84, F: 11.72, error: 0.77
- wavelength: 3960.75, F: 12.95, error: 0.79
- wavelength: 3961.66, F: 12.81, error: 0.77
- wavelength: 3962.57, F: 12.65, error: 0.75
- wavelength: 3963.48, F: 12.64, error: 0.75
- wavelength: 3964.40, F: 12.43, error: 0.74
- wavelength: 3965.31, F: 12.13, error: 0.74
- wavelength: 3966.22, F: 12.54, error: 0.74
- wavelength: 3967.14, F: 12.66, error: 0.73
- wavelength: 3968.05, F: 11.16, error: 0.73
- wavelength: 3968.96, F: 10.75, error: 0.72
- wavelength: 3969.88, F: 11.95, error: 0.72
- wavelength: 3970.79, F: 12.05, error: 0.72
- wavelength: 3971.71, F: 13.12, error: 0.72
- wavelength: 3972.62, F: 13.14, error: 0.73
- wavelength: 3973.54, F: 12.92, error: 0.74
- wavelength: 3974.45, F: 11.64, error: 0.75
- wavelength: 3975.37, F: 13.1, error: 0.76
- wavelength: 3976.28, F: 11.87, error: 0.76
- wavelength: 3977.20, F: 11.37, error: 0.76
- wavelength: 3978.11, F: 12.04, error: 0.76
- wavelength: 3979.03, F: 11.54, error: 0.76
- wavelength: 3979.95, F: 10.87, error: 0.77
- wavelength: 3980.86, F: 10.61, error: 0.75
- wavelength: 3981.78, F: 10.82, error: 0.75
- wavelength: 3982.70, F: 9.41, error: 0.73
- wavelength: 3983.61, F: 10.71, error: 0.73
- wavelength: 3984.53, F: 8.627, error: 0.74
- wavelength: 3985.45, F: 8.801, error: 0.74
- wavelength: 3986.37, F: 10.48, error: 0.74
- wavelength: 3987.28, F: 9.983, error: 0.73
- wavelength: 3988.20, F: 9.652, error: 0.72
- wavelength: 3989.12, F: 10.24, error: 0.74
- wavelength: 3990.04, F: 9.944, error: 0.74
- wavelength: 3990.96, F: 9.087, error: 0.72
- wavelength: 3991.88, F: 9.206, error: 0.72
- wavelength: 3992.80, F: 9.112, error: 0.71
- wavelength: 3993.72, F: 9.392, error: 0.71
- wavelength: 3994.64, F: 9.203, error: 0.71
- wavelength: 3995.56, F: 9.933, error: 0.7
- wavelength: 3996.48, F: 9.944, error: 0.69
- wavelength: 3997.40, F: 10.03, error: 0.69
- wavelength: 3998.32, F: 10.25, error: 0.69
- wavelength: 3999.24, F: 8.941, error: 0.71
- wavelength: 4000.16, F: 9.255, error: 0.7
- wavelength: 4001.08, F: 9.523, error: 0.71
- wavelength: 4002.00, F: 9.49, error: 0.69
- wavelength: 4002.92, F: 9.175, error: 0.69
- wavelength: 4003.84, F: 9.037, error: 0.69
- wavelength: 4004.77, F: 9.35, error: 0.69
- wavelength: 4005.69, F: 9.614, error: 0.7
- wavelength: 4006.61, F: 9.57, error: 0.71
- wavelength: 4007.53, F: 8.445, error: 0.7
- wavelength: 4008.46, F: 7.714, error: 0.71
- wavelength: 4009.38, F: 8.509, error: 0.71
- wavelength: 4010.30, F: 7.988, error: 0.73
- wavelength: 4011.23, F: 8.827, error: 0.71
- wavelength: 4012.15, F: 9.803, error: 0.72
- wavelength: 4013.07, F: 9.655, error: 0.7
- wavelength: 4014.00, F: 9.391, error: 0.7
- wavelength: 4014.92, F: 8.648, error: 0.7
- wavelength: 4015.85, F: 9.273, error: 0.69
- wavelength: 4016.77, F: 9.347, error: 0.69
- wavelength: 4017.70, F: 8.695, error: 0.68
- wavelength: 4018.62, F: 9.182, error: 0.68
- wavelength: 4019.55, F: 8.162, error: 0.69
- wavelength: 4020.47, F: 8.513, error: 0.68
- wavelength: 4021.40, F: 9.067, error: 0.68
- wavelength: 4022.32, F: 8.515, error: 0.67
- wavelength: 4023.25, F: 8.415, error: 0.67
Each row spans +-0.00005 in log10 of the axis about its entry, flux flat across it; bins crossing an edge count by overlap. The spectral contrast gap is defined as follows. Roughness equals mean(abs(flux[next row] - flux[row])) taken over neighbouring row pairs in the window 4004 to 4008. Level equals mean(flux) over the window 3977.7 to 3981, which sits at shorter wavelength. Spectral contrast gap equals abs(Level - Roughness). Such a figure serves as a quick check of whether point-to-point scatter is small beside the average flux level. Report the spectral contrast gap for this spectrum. 10.8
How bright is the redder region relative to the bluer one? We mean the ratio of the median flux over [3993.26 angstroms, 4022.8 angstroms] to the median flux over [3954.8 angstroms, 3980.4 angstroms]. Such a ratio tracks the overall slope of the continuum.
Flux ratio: 0.76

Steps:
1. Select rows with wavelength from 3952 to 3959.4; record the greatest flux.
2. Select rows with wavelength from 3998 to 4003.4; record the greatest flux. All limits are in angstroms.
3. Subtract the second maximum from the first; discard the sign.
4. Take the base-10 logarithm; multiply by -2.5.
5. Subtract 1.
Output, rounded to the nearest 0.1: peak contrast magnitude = -2.1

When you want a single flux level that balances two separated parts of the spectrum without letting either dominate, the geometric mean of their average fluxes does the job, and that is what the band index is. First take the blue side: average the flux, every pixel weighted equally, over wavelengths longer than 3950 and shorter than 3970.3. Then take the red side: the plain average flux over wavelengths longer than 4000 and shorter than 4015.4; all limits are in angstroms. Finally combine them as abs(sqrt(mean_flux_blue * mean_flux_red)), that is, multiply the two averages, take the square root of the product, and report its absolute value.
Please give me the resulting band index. 10.51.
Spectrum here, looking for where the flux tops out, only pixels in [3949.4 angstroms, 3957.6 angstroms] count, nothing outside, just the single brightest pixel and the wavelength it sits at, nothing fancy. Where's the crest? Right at 3953.46 angstroms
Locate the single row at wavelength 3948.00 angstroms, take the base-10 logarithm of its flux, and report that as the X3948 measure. 1.07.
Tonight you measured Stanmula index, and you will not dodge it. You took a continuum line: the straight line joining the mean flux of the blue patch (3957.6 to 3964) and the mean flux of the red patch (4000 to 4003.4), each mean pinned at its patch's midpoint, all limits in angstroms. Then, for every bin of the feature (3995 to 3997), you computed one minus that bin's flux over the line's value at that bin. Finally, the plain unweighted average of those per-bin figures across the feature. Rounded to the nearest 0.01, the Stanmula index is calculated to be -0.01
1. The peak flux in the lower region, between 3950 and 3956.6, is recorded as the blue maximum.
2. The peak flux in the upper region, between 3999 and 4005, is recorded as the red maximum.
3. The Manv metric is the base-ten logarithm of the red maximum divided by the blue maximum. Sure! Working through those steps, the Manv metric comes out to -0.14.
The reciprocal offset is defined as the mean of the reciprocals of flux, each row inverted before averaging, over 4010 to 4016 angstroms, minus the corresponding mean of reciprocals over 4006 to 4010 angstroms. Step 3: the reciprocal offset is -0.007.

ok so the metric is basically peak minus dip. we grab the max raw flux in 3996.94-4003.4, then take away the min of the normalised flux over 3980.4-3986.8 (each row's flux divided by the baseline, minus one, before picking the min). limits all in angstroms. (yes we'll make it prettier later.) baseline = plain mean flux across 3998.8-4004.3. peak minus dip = 10.3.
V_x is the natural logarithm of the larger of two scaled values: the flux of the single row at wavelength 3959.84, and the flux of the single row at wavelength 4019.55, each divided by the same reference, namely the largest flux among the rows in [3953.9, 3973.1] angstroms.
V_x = -0.11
